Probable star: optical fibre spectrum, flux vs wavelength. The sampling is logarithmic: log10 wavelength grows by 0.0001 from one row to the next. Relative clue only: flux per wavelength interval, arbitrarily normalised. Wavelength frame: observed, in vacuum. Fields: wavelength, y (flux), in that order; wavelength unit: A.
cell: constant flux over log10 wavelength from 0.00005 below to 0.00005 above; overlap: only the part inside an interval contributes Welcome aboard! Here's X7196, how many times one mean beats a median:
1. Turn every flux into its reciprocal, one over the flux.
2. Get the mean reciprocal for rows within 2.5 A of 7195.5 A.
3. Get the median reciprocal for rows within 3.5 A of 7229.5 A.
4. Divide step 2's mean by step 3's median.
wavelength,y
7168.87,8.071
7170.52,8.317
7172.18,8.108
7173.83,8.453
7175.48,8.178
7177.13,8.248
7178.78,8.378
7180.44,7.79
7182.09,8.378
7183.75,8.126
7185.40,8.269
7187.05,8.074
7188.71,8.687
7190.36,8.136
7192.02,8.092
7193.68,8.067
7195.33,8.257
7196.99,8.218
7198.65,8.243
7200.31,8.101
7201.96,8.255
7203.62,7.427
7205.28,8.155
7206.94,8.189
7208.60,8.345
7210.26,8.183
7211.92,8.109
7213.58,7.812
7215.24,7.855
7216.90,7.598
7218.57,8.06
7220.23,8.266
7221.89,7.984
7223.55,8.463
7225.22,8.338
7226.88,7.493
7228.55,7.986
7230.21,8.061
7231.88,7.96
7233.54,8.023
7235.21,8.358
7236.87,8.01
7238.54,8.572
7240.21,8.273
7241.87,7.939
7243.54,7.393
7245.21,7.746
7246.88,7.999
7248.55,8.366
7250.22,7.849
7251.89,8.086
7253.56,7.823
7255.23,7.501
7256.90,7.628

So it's 0.97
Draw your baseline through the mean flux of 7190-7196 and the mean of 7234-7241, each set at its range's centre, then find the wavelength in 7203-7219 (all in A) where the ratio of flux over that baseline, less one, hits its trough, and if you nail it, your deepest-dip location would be 7203.62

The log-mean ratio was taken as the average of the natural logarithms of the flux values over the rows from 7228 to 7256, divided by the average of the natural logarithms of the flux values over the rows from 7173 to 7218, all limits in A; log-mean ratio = 0.992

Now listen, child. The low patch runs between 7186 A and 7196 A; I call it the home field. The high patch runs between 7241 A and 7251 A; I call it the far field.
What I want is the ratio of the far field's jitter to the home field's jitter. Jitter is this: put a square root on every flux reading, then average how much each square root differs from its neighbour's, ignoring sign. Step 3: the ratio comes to 1.5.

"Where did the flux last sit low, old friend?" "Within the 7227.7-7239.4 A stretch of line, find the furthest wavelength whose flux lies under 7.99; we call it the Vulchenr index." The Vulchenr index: 7231.88 A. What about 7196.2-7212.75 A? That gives 7203.62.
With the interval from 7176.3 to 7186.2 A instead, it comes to 7180.44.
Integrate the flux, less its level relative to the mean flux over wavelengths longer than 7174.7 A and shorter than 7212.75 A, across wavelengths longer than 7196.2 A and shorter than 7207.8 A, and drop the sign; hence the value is 1.00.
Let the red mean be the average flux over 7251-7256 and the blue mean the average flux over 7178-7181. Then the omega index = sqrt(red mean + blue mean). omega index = 3.99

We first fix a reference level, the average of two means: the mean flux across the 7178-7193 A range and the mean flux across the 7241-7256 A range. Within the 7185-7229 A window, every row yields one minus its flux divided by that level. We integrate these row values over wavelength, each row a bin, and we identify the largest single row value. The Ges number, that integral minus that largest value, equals -0.4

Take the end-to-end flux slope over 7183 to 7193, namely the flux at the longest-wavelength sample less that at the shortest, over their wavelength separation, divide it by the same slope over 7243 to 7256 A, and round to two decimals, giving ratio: -0.45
